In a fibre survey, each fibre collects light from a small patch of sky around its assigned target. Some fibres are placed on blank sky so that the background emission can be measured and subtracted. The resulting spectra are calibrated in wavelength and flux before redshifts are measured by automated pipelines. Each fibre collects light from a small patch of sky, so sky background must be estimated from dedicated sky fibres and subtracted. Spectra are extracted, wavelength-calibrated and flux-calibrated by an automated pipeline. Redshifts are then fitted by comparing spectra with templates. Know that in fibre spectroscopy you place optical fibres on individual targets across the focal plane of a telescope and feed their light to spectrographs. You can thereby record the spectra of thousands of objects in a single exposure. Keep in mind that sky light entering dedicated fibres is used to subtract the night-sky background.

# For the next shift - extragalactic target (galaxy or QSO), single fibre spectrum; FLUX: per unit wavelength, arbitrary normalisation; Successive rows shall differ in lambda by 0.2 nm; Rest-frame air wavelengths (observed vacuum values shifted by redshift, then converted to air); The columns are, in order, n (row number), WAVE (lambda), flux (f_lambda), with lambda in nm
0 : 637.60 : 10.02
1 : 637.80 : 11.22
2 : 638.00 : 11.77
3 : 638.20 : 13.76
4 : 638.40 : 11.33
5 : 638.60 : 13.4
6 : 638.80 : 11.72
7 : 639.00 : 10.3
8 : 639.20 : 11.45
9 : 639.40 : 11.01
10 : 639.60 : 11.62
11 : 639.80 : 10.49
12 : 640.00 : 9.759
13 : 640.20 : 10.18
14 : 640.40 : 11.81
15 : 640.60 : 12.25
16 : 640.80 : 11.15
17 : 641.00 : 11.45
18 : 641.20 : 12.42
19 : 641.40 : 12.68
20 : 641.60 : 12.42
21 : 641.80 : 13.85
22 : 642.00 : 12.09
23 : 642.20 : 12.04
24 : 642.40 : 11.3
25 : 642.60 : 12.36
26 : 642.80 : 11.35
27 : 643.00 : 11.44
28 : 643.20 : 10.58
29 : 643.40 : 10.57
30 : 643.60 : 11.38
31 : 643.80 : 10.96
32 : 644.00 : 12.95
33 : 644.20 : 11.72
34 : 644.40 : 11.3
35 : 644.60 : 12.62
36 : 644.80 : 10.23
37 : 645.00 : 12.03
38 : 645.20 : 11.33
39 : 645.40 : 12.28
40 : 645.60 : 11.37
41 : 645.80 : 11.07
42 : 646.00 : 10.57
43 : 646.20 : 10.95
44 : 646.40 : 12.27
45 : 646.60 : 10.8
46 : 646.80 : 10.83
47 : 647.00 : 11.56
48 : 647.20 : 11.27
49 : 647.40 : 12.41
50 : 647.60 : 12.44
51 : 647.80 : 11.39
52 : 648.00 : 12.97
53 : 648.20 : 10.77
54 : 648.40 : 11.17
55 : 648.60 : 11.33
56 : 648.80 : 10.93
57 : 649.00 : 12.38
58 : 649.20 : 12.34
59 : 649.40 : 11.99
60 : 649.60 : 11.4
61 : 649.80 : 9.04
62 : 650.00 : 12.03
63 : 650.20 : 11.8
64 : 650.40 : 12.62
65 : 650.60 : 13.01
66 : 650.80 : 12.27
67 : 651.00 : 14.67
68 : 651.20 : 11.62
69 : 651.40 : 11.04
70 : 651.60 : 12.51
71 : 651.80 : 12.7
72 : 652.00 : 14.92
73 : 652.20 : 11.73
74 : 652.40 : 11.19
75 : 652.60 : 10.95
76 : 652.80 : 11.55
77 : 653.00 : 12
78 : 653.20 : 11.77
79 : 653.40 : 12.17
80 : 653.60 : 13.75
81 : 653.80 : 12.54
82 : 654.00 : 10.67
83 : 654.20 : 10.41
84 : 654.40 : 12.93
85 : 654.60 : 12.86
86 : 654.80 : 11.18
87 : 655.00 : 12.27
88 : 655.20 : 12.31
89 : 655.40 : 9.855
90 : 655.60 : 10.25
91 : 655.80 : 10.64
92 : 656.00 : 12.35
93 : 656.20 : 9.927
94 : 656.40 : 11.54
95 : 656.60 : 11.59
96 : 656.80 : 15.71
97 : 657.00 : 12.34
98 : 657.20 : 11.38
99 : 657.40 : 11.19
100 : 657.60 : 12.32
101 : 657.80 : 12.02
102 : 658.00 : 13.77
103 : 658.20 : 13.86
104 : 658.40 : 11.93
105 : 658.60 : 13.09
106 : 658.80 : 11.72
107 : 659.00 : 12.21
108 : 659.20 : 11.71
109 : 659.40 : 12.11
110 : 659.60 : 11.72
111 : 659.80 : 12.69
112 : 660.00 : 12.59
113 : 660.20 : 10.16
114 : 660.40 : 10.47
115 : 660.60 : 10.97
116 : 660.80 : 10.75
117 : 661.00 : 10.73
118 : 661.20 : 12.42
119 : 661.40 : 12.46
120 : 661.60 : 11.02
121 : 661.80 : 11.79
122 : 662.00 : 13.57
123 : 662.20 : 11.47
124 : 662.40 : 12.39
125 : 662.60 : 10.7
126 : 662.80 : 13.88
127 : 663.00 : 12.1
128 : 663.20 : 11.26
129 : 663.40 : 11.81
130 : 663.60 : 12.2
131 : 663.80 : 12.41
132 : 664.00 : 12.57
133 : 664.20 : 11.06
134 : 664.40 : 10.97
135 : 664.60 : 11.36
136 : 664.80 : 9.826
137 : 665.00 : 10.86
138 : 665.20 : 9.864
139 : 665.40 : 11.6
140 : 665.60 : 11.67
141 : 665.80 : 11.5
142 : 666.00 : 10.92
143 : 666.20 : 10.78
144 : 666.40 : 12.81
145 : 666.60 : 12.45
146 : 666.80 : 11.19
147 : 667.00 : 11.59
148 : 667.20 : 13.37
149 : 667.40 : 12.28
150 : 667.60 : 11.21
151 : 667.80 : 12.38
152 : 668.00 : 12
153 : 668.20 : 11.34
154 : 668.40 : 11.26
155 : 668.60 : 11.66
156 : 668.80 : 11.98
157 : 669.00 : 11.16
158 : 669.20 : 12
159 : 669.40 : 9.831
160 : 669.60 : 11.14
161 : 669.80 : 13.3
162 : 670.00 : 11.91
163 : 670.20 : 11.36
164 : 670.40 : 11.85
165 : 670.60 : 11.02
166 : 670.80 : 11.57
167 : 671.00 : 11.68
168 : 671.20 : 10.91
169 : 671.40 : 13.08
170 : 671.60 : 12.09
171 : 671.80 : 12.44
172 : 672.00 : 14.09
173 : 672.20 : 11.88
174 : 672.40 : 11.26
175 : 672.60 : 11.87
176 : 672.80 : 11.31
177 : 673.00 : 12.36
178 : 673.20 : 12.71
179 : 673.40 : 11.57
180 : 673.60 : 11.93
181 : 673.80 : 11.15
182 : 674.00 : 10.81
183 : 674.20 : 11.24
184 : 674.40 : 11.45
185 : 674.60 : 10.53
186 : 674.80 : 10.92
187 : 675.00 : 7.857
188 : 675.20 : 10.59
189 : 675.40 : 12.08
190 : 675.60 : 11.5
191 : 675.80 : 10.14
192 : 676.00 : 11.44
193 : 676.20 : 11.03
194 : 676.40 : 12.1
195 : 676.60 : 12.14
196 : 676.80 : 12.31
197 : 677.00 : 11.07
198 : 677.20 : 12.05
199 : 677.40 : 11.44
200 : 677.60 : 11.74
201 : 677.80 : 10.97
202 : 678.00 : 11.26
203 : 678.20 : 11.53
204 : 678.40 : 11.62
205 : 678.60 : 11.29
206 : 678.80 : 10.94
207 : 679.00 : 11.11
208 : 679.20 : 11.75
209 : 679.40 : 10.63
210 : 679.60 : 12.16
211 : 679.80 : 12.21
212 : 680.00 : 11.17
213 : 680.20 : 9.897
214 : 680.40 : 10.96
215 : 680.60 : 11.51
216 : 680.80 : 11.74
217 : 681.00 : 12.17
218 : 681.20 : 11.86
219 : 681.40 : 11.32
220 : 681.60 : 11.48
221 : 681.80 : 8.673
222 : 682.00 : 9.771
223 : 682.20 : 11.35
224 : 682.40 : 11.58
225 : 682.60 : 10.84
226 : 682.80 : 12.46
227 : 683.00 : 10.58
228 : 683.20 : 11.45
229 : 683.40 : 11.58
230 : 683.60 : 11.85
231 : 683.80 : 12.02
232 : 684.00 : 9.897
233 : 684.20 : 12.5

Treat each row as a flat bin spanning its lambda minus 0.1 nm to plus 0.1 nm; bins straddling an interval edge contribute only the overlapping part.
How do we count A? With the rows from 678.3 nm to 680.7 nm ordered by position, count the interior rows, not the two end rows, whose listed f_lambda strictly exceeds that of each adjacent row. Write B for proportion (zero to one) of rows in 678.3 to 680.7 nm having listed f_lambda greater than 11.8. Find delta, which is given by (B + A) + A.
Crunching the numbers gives 4.2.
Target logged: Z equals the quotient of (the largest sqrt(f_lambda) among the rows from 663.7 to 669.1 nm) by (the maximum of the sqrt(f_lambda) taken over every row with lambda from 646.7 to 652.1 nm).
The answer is 0.95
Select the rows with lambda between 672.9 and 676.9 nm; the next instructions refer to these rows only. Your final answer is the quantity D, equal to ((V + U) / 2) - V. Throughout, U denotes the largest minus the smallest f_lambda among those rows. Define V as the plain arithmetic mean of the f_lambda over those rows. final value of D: -3.2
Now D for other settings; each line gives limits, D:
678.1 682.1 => -3.8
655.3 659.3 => -3.1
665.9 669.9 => -4.1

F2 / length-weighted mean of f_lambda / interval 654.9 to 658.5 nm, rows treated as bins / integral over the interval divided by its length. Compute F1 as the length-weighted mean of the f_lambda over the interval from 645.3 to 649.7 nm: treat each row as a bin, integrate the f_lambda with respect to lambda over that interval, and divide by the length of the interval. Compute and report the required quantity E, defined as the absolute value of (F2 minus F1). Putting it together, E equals 0.39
